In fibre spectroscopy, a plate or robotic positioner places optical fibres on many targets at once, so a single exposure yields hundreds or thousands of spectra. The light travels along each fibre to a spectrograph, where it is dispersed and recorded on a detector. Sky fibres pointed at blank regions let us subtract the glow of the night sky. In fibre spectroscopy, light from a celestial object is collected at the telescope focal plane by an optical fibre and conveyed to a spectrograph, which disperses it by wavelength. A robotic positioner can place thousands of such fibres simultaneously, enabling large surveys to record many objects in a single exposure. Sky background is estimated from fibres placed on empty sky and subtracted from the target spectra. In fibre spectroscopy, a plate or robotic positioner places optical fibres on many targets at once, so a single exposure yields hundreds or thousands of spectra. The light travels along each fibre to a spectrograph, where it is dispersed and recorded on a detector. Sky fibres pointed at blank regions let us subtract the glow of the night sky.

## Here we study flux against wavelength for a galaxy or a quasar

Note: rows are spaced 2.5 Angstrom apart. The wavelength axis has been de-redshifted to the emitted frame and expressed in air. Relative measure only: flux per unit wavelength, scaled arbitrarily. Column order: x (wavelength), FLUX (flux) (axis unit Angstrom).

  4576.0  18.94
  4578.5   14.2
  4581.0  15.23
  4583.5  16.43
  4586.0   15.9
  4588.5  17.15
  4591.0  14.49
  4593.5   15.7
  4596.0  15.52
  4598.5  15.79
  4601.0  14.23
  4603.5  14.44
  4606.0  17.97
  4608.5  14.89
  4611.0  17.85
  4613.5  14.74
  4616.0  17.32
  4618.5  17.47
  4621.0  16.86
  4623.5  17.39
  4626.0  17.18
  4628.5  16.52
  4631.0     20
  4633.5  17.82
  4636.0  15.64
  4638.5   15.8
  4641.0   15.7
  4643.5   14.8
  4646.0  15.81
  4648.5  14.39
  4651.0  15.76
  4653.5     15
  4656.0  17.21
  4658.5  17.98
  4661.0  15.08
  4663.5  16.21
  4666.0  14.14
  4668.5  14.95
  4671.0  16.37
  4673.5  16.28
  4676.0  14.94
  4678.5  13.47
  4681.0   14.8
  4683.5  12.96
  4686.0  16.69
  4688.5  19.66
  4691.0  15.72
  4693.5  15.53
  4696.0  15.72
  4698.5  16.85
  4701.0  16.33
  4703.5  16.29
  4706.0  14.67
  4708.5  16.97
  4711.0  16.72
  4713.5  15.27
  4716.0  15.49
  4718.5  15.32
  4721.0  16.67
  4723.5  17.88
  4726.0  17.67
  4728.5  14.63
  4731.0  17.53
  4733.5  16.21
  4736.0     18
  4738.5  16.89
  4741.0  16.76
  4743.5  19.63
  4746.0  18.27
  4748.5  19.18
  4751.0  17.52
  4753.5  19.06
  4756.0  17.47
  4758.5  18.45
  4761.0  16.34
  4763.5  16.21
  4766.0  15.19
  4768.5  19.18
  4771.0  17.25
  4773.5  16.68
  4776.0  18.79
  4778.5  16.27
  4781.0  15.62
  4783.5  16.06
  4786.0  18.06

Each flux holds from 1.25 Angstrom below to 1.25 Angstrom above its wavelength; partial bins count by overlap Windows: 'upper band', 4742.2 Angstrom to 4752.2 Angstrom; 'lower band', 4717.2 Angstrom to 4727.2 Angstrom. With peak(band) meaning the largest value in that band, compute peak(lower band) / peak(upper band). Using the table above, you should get 0.91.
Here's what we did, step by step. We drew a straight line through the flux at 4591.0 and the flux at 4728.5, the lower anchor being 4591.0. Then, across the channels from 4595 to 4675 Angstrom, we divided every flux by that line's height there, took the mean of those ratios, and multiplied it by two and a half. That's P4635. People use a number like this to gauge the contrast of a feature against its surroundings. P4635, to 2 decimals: 2.78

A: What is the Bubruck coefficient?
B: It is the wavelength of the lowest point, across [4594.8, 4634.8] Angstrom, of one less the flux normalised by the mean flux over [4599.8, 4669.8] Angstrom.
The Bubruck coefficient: 4631.0 Angstrom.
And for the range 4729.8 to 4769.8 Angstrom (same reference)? 4743.5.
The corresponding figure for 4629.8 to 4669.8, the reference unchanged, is 4631.0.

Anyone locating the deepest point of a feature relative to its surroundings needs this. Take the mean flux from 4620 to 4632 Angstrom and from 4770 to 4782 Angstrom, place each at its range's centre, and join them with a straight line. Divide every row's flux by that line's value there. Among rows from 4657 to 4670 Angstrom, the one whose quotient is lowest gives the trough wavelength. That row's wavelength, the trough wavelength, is 4666.0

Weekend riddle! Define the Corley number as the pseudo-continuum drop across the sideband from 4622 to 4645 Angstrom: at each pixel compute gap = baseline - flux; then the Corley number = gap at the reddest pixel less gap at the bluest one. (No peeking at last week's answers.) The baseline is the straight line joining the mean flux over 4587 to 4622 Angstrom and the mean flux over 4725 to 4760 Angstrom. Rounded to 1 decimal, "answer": 2.8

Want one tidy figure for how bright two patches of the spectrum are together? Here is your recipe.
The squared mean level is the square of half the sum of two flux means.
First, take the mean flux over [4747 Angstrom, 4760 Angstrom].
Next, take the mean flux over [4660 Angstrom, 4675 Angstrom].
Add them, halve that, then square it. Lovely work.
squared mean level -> 286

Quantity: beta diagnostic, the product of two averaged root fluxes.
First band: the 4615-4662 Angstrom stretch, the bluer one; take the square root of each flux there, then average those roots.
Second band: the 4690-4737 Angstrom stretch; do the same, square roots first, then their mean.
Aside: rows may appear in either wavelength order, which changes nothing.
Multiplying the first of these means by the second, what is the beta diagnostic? 16.4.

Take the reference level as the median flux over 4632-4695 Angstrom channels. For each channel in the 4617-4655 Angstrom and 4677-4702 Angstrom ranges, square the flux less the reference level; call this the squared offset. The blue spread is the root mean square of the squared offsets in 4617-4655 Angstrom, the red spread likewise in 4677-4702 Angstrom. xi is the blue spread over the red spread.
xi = 0.89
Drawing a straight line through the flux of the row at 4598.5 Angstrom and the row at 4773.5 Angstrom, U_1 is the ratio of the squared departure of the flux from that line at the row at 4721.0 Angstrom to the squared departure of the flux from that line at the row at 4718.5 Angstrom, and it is 0.1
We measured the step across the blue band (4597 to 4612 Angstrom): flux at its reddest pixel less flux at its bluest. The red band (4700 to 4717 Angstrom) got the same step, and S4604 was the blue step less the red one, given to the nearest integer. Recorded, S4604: 3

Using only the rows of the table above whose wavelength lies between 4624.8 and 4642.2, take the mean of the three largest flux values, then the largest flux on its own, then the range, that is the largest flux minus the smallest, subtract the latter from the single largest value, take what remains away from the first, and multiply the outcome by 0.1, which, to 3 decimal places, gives 0.269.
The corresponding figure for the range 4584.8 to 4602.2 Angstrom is 0.205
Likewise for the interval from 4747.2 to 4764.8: 0.269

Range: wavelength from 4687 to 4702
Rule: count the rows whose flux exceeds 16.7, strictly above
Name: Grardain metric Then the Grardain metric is 2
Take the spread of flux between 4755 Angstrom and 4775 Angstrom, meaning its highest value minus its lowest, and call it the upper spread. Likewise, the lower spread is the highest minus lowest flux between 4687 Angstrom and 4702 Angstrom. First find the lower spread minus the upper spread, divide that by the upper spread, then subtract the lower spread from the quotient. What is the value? -4.1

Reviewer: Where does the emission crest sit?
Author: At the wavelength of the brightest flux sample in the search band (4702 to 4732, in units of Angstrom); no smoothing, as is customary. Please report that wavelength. 4723.5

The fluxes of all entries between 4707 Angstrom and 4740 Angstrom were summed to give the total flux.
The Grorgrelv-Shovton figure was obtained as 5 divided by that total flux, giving 0.023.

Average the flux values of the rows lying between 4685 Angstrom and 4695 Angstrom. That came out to 16.9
